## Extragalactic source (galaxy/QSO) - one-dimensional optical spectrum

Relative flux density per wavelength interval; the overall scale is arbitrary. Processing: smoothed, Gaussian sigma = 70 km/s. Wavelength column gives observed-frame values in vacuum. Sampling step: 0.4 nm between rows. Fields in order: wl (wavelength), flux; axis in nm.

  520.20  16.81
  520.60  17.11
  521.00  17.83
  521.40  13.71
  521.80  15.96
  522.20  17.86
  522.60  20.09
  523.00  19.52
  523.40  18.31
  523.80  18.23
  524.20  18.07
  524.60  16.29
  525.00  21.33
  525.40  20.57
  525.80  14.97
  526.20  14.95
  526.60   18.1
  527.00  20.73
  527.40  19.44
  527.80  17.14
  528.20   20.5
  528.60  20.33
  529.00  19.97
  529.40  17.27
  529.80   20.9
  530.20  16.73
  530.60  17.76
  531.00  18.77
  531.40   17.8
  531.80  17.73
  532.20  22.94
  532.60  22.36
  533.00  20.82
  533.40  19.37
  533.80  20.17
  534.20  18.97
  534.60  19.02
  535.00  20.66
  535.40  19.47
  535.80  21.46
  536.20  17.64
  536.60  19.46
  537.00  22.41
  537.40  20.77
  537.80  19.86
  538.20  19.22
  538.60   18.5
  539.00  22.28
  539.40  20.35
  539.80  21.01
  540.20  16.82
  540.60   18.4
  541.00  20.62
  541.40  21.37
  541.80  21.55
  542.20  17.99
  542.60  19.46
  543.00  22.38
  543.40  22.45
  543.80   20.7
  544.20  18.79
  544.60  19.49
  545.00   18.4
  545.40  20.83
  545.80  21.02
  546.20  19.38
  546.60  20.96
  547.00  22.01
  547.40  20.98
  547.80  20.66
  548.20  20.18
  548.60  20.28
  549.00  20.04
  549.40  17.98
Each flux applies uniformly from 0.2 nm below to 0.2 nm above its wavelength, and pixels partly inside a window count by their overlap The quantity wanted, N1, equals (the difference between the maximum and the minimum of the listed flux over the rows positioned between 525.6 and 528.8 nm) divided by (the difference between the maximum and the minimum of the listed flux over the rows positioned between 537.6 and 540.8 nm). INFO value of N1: 1.06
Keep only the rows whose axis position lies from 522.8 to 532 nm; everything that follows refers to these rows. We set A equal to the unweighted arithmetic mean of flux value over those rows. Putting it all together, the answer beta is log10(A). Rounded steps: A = 18.5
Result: 1.27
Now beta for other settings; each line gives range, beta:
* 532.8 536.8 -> 1.29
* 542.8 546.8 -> 1.31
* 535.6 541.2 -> 1.30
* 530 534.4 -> 1.29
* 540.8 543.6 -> 1.32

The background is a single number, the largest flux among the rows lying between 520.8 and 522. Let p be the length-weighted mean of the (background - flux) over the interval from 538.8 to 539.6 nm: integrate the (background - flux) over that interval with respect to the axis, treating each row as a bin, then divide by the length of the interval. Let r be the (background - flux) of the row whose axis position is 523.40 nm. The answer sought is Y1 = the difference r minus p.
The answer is 3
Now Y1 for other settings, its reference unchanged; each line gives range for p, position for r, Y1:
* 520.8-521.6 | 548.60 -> -5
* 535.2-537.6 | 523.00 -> 1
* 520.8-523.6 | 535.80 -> -4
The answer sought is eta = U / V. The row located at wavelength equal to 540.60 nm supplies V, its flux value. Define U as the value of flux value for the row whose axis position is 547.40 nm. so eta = 1.14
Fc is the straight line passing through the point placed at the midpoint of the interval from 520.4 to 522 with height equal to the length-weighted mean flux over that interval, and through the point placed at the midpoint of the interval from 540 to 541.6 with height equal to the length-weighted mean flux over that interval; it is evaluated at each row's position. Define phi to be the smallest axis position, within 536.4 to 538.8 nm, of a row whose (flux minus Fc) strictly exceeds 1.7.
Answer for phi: 537.00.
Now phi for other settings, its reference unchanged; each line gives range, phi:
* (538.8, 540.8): 539.00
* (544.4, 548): 547.00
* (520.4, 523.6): 521.00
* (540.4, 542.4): 541.40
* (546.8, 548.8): 547.00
